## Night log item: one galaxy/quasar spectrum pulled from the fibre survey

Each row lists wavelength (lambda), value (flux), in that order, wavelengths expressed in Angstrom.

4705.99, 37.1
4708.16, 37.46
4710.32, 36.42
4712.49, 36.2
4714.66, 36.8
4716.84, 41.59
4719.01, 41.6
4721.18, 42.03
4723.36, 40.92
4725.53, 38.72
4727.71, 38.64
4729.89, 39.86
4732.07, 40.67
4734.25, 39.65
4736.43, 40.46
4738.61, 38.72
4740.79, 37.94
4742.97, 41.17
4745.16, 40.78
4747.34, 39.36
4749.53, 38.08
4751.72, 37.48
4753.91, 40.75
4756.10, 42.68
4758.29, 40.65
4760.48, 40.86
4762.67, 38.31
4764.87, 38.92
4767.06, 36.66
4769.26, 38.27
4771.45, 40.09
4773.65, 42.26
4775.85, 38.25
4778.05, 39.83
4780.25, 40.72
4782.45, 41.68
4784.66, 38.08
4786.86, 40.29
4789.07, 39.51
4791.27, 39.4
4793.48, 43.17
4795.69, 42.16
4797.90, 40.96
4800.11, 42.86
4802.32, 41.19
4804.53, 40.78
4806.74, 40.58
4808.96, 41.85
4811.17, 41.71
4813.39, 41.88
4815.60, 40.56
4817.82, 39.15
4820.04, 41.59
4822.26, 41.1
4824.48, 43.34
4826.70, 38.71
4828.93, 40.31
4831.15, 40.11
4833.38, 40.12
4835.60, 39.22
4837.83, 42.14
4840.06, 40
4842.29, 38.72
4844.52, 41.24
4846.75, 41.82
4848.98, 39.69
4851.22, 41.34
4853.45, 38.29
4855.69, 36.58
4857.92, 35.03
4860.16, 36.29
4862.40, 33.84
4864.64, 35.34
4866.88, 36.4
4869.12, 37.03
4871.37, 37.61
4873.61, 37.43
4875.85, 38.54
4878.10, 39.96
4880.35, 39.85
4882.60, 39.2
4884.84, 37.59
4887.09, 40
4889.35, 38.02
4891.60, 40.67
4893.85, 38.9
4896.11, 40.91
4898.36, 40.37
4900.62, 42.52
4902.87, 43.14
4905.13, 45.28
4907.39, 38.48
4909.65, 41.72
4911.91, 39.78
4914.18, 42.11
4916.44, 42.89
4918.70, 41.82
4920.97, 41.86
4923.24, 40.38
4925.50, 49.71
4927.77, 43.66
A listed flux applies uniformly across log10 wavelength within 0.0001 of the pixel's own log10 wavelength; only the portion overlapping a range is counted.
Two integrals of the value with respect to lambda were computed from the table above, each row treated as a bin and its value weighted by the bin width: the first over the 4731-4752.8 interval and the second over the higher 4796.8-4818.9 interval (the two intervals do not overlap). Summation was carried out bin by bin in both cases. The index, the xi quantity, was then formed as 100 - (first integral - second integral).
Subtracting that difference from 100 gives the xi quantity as 150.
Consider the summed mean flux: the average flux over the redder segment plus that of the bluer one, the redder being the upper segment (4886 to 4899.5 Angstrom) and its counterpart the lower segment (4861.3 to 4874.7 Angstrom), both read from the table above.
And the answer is 76.1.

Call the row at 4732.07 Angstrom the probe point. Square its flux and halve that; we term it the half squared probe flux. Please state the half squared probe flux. 827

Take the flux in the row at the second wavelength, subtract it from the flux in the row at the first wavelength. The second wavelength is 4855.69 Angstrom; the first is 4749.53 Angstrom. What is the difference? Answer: 1.5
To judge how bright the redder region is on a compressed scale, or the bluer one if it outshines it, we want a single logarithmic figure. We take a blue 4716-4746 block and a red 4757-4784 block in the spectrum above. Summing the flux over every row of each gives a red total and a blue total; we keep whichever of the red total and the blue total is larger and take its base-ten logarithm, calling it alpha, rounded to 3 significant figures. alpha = 2.75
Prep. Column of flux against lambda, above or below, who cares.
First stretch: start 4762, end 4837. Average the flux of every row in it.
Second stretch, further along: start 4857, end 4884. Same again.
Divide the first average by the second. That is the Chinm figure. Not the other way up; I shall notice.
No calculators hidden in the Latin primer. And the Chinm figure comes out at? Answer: 1.09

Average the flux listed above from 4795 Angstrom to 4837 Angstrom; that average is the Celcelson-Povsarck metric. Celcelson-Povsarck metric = 41.0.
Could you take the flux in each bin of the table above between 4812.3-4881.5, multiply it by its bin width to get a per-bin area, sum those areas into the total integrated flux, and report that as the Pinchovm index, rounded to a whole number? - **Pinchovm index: 2708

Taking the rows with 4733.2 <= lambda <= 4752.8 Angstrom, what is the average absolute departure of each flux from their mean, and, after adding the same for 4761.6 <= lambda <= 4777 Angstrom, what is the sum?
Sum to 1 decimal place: 2.4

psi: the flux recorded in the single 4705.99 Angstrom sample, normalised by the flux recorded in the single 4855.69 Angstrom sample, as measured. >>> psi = 1.01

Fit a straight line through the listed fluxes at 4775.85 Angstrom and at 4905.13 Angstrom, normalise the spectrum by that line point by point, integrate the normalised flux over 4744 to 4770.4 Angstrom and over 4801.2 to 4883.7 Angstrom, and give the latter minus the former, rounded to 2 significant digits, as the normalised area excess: 50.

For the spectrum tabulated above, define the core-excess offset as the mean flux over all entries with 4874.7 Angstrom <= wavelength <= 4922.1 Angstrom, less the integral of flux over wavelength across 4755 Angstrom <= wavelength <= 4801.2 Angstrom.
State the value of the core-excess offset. -1820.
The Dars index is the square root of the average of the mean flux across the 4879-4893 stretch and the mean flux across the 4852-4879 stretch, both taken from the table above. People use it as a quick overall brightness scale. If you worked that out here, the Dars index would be 6.17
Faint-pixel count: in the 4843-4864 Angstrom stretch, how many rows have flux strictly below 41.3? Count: 7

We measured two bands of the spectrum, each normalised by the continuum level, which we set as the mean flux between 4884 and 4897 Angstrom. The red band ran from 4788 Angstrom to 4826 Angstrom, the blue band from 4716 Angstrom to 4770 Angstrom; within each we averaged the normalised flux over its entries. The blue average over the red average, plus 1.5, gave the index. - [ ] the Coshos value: 2.46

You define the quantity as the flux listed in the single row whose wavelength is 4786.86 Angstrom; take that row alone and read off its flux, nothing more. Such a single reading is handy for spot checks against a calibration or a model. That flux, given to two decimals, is 40.29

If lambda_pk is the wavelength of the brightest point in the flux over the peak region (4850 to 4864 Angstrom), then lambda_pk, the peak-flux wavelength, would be 4851.22 Angstrom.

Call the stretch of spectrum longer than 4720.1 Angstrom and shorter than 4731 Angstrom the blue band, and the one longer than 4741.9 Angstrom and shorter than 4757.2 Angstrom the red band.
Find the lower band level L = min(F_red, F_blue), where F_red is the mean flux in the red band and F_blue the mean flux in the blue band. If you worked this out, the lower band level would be 40.0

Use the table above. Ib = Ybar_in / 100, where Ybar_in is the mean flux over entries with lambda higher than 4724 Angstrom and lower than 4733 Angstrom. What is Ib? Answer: 0.395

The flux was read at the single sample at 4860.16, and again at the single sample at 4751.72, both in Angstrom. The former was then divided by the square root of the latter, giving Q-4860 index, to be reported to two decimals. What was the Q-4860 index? 5.93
